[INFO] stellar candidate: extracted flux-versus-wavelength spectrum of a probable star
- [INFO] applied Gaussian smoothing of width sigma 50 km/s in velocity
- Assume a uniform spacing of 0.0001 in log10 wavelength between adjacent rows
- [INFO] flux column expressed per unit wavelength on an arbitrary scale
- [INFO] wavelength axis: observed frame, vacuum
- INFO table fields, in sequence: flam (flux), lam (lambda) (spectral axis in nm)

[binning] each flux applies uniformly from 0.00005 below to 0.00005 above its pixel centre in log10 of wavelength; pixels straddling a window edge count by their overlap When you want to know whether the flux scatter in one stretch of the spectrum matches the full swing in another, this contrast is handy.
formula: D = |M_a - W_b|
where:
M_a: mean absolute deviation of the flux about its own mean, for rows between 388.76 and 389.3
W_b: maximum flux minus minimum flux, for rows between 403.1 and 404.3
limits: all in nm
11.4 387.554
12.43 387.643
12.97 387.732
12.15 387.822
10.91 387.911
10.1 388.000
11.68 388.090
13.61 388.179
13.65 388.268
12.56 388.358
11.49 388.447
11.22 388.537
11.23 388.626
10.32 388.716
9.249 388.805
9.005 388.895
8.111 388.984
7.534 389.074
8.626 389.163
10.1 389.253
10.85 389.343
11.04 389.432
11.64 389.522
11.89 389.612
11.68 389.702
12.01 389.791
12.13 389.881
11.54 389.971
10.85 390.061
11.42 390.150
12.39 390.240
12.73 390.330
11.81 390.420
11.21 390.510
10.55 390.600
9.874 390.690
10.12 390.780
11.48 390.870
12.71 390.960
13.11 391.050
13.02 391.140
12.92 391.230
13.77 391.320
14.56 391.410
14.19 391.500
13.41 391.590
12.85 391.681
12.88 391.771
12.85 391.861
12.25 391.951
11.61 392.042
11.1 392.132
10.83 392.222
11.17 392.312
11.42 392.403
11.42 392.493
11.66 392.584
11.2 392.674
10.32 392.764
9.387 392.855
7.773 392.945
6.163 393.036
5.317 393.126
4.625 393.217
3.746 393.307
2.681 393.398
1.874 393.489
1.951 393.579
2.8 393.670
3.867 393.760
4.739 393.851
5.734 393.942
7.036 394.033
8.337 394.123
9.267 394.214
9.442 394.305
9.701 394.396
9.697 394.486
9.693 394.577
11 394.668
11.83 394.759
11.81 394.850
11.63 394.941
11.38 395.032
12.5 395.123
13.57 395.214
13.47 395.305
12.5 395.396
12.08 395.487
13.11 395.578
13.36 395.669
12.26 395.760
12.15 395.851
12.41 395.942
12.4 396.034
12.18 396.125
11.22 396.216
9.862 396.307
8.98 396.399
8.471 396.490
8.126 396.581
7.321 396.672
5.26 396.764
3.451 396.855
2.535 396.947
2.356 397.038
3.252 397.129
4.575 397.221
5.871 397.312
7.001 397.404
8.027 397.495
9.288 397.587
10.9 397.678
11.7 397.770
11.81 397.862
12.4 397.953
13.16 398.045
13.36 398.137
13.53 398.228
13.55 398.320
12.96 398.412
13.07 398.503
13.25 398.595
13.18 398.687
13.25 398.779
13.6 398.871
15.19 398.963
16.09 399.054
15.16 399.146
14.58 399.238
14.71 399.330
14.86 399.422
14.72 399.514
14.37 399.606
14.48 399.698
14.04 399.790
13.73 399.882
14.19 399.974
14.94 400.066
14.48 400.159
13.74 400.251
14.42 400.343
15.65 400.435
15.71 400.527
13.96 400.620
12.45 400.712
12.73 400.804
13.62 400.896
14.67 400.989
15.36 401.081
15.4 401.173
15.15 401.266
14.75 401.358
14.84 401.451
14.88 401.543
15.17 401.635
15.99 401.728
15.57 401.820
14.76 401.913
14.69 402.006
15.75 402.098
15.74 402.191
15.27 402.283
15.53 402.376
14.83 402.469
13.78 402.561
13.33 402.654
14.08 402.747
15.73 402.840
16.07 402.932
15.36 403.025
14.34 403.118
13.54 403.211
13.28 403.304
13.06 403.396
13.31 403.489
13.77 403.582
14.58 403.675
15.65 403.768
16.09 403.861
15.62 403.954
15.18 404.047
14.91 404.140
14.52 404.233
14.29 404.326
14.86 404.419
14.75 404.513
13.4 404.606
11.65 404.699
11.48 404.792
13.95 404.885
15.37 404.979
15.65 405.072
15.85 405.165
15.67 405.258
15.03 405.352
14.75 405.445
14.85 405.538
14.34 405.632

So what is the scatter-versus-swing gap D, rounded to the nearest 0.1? 2.3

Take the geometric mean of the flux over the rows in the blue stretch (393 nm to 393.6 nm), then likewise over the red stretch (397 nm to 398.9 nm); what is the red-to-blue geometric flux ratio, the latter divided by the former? 2.77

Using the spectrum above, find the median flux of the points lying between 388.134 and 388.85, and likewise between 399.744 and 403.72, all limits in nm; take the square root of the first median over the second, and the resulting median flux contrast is 0.88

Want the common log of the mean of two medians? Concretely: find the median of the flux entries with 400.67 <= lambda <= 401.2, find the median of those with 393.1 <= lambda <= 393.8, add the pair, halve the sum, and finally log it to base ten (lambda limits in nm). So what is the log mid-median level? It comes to 0.94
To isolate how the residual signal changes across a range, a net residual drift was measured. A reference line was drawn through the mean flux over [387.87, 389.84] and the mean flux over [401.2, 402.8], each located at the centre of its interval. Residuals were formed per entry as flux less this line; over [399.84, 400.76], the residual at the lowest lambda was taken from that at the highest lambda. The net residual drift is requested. -1.5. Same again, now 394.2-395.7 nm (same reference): 3.6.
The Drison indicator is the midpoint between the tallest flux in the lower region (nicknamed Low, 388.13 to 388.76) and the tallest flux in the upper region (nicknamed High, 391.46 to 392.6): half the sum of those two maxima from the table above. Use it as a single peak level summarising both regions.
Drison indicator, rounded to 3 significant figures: 13.9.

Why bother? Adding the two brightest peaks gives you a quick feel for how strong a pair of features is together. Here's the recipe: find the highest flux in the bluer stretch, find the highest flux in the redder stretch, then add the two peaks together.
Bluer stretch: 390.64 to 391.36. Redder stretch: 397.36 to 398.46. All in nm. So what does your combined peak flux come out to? 27.3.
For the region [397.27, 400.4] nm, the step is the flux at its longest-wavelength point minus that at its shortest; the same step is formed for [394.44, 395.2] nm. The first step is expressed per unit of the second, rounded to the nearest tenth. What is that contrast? 3.0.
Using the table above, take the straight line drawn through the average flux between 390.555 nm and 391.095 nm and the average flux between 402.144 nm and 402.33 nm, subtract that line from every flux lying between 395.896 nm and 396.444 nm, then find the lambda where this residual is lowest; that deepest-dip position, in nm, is 396.399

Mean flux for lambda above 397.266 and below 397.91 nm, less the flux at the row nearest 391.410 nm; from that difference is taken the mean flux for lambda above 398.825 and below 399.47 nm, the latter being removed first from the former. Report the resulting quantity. -20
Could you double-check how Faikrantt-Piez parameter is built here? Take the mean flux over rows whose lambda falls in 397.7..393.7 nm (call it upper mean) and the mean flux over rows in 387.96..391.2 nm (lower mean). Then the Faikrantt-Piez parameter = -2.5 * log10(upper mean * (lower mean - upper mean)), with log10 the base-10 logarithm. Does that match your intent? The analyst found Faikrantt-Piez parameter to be -3.2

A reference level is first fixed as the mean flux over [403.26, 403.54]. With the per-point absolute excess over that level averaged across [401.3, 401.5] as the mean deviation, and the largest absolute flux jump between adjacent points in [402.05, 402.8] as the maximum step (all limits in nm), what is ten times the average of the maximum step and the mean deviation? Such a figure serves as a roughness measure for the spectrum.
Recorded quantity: 13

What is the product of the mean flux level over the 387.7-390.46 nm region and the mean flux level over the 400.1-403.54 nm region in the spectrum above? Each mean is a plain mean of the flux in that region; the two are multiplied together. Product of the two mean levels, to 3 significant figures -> 163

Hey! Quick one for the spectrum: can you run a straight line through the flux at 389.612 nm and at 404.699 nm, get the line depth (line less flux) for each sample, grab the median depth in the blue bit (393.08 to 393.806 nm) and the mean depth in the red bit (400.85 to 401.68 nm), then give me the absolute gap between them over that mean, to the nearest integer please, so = -4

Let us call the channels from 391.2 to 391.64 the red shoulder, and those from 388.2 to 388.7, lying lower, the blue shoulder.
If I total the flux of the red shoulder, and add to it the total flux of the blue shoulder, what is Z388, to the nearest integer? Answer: 129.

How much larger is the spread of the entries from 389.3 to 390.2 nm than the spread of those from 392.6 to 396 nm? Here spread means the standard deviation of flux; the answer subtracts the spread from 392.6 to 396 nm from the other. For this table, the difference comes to -3.2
